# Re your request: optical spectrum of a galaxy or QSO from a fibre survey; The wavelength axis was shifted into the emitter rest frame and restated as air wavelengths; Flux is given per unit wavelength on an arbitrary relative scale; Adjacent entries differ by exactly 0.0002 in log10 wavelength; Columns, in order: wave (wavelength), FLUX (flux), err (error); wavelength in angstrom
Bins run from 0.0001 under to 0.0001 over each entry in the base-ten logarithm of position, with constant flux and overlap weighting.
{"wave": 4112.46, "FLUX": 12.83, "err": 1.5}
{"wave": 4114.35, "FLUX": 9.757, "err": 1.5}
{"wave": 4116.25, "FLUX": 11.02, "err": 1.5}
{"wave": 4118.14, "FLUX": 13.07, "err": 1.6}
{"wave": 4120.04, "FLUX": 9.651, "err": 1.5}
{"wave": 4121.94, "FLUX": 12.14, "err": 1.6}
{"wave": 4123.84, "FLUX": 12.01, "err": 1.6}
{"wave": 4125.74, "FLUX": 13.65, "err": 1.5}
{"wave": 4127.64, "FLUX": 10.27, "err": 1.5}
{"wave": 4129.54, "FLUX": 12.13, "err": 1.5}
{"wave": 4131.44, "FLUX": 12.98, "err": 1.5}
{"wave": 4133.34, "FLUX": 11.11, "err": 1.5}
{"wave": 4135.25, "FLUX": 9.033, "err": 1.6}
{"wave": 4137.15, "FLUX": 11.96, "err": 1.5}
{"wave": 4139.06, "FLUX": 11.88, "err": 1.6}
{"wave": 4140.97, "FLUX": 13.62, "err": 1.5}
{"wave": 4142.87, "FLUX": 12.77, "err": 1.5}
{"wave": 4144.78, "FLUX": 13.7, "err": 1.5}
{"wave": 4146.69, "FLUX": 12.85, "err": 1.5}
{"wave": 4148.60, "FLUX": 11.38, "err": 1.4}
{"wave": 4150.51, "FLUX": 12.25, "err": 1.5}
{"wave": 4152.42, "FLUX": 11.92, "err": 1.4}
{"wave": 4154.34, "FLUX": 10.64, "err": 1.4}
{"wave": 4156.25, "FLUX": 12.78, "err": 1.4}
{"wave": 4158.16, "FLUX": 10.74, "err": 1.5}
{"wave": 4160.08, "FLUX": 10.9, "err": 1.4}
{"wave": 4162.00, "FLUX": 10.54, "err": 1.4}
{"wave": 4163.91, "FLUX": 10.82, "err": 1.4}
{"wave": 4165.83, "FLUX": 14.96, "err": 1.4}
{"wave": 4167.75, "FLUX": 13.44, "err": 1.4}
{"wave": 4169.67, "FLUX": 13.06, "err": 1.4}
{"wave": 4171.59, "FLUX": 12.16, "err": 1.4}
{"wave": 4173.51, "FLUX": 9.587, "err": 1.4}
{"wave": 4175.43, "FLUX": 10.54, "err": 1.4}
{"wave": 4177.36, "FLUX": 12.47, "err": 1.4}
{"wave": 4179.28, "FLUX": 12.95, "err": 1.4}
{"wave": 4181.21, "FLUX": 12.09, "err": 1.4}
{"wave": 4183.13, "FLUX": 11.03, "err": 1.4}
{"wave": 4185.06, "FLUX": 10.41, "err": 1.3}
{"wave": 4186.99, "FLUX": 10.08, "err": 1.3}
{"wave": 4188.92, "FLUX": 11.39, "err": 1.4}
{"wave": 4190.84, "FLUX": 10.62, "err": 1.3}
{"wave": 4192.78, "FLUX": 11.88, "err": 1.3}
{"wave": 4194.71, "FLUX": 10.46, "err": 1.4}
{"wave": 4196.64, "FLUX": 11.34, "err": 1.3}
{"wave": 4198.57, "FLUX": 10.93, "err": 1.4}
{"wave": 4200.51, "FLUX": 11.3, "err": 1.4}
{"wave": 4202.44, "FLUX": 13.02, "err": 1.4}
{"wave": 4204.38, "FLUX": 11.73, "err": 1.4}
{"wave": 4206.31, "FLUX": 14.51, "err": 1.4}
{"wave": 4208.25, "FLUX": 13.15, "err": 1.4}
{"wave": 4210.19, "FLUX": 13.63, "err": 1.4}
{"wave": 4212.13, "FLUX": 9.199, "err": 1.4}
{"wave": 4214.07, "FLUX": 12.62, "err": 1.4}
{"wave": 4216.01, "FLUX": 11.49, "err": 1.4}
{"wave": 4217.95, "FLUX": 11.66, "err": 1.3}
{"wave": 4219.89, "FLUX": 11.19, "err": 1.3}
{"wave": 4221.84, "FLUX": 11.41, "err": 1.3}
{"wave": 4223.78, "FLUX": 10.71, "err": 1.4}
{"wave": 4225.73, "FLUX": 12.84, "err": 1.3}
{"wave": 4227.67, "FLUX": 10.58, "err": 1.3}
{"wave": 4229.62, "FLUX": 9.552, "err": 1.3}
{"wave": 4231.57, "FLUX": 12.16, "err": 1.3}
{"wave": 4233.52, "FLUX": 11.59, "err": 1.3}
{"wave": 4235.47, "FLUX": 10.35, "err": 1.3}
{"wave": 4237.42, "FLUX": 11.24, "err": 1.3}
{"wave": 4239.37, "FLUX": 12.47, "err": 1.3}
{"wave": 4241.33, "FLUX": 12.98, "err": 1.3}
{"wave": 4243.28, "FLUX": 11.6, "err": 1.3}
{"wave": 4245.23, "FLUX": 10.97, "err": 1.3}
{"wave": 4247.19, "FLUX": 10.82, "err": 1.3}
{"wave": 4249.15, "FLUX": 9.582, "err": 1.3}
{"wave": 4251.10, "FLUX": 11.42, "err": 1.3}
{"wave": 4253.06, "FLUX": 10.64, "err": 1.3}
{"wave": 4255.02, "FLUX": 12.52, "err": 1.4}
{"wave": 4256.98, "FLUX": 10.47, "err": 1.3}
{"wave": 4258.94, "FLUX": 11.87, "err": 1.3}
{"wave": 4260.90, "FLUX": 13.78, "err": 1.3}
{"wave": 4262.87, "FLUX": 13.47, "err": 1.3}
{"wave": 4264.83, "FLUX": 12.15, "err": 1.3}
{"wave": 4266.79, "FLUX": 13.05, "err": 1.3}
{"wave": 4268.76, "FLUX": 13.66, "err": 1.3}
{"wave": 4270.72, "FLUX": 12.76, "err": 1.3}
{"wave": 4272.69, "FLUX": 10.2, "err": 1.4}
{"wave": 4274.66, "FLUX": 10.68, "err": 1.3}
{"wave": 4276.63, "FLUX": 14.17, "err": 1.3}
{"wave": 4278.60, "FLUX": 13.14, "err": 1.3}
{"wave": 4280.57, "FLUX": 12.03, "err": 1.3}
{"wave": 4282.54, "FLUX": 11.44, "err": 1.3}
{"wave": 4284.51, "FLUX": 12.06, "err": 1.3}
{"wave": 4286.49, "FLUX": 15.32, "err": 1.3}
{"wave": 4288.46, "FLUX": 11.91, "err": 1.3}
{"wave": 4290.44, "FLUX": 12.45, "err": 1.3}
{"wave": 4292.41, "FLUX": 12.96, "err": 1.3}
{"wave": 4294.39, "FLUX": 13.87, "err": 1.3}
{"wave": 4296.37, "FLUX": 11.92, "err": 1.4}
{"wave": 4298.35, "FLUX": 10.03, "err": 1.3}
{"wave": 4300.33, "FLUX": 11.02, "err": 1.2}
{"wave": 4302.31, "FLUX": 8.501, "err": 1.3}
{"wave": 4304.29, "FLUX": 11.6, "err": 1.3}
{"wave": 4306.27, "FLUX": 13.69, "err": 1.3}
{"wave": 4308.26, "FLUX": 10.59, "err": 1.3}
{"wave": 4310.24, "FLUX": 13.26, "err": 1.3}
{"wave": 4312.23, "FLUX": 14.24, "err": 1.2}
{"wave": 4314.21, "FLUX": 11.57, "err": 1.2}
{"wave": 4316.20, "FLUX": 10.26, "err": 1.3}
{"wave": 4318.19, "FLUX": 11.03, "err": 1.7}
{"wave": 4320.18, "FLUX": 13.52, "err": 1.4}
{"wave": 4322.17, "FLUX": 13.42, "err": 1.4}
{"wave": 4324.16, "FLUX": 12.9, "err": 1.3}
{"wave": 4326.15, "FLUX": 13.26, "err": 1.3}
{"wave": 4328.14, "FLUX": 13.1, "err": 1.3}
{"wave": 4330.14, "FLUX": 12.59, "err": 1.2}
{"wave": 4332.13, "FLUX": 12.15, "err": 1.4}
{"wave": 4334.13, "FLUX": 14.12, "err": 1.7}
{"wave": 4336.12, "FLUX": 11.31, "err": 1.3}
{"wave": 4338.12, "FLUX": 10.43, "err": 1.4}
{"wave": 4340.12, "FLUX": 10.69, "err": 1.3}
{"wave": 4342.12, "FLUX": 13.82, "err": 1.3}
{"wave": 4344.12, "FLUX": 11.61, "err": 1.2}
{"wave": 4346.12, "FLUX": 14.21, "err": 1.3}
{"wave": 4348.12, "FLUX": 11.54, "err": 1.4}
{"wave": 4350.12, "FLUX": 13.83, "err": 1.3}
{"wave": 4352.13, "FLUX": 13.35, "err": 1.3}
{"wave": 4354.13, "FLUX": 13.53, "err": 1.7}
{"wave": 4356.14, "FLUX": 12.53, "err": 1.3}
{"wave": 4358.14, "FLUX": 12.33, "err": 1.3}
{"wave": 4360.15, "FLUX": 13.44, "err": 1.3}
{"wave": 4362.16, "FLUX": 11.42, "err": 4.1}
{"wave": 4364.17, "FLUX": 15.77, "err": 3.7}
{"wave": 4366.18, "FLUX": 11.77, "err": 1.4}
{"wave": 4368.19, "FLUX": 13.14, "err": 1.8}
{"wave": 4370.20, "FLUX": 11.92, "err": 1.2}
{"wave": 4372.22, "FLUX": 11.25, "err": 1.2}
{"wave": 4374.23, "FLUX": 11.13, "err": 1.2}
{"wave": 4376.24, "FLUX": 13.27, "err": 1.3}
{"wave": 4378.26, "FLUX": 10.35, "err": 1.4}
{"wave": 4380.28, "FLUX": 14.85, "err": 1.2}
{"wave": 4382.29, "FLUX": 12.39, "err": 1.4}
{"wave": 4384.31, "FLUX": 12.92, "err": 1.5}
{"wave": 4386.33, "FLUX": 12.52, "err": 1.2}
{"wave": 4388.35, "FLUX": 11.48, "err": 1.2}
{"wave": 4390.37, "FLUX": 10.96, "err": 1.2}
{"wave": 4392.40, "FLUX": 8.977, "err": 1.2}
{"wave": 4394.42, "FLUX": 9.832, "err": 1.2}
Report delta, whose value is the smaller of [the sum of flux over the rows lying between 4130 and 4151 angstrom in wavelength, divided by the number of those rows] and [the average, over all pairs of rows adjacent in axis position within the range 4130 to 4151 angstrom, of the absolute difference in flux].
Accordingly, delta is 1.4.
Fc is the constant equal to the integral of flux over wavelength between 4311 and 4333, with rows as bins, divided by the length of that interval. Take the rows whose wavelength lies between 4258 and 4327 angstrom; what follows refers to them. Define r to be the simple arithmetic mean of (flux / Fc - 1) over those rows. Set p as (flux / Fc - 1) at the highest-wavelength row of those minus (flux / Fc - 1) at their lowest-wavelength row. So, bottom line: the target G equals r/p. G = -0.2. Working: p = 0.11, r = -0.02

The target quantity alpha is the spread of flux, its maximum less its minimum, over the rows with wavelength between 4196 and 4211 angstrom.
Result 3.6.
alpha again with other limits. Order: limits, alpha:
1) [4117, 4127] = 4.0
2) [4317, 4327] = 2.5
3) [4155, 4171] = 4.4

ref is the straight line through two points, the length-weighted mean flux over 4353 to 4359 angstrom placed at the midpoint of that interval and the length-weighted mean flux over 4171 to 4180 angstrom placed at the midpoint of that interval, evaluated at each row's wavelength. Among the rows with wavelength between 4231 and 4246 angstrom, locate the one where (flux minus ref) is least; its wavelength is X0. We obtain 4235.47 angstrom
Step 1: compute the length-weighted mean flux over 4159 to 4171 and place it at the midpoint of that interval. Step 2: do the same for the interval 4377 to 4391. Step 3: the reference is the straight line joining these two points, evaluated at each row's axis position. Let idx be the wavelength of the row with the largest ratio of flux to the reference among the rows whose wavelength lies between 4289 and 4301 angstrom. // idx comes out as 4294.39 angstrom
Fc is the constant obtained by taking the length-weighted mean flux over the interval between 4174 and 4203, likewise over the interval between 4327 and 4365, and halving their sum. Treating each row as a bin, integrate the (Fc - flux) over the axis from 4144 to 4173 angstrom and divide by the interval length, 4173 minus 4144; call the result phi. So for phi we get -0.08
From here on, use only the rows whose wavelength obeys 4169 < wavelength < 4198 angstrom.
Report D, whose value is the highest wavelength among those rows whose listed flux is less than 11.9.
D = 4196.64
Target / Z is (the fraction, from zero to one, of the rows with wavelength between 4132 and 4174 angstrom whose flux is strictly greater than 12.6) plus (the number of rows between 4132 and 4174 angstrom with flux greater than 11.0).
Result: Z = 15.4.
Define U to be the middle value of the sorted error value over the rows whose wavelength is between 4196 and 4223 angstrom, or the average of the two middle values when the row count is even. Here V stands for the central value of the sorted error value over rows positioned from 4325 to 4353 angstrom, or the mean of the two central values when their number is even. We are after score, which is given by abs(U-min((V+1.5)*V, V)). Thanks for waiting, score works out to 0.100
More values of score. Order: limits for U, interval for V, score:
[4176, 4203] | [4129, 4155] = 0.100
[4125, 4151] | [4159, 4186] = 0.100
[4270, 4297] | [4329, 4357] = 0.000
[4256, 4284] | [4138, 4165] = 0.150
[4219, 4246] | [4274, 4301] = 0.000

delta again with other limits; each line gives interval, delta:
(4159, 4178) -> 1.4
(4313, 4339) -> 1.0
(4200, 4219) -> 1.9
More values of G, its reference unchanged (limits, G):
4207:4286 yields 0.7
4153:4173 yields -0.4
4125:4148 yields 0.5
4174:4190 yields -1.4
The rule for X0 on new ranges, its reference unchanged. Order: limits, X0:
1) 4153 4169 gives 4162.00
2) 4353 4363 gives 4362.16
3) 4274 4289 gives 4274.66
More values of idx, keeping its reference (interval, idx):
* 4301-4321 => 4312.23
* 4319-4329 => 4320.18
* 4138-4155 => 4144.78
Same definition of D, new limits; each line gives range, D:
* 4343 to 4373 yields 4372.22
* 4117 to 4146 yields 4139.06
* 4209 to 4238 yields 4237.42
